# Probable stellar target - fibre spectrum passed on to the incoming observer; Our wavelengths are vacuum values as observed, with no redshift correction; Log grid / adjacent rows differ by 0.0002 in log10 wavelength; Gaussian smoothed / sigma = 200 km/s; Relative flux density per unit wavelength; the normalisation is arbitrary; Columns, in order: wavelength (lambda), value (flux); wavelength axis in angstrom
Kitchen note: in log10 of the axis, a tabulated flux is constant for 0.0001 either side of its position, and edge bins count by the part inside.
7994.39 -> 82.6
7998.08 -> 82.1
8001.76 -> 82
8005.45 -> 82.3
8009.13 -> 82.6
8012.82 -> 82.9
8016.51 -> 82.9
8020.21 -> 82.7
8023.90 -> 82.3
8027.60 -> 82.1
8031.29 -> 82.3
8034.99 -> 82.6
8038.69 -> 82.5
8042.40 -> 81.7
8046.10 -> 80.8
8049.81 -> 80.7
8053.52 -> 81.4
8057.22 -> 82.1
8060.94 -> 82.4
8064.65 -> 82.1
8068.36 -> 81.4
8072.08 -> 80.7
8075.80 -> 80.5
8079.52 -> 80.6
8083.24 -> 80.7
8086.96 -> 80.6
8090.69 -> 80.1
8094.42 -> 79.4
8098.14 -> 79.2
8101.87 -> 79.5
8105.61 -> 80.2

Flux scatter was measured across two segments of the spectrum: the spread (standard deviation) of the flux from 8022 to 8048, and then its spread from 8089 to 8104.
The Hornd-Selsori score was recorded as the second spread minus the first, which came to -0.2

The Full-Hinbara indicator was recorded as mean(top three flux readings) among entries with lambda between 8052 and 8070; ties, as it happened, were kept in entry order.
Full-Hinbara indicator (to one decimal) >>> 82.2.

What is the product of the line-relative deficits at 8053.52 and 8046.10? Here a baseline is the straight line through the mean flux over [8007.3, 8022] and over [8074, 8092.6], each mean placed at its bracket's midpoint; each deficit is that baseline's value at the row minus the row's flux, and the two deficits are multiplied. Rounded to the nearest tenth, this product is 0.1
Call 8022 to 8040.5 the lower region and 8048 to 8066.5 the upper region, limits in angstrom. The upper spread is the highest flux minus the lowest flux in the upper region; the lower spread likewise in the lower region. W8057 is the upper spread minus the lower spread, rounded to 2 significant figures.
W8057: 1.2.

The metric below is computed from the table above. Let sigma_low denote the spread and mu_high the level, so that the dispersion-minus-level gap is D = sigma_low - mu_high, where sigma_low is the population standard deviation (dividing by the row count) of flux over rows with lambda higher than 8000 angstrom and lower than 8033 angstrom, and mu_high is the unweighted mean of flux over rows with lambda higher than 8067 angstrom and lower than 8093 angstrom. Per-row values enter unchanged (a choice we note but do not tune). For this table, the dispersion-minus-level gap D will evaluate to -80.3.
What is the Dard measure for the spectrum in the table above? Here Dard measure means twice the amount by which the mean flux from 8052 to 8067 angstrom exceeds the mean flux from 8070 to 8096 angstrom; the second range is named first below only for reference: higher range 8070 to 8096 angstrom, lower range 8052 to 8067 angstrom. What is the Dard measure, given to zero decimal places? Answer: 3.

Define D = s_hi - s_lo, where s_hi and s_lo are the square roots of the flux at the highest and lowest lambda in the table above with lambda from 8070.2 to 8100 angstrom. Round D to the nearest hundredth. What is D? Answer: -0.08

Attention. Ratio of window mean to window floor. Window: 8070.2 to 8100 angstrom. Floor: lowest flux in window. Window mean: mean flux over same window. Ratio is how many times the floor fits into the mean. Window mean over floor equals 1.01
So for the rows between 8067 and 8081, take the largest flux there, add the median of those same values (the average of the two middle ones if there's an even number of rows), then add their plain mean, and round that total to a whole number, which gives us 243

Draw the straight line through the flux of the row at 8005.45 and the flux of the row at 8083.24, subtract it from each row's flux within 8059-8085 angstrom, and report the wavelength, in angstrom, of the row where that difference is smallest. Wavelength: 8075.80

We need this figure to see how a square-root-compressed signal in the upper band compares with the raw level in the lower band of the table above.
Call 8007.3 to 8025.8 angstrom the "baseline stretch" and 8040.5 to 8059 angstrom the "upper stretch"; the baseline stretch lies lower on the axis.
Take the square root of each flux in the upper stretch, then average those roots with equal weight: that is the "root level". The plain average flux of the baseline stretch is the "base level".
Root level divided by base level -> 0.1091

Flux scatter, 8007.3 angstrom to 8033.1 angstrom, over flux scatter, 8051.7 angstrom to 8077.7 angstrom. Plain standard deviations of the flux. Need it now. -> 0.43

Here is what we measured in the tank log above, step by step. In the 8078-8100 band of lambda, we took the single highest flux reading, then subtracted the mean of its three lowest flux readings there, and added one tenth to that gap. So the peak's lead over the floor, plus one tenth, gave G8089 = 1.23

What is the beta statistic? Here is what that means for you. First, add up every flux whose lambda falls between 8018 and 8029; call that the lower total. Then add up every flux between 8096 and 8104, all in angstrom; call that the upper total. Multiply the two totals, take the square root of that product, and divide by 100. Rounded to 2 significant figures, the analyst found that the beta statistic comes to 2.0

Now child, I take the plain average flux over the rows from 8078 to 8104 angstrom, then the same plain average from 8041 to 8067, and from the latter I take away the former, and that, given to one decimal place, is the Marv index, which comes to 1.6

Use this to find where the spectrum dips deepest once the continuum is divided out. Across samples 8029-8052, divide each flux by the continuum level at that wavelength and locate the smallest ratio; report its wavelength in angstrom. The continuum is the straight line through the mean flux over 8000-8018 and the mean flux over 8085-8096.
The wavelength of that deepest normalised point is 8046.10 angstrom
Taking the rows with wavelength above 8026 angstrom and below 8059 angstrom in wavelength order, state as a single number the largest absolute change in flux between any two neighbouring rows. 0.9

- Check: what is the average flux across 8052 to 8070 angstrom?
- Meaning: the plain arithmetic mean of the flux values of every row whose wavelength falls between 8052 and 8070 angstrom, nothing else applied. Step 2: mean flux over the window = 81.9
